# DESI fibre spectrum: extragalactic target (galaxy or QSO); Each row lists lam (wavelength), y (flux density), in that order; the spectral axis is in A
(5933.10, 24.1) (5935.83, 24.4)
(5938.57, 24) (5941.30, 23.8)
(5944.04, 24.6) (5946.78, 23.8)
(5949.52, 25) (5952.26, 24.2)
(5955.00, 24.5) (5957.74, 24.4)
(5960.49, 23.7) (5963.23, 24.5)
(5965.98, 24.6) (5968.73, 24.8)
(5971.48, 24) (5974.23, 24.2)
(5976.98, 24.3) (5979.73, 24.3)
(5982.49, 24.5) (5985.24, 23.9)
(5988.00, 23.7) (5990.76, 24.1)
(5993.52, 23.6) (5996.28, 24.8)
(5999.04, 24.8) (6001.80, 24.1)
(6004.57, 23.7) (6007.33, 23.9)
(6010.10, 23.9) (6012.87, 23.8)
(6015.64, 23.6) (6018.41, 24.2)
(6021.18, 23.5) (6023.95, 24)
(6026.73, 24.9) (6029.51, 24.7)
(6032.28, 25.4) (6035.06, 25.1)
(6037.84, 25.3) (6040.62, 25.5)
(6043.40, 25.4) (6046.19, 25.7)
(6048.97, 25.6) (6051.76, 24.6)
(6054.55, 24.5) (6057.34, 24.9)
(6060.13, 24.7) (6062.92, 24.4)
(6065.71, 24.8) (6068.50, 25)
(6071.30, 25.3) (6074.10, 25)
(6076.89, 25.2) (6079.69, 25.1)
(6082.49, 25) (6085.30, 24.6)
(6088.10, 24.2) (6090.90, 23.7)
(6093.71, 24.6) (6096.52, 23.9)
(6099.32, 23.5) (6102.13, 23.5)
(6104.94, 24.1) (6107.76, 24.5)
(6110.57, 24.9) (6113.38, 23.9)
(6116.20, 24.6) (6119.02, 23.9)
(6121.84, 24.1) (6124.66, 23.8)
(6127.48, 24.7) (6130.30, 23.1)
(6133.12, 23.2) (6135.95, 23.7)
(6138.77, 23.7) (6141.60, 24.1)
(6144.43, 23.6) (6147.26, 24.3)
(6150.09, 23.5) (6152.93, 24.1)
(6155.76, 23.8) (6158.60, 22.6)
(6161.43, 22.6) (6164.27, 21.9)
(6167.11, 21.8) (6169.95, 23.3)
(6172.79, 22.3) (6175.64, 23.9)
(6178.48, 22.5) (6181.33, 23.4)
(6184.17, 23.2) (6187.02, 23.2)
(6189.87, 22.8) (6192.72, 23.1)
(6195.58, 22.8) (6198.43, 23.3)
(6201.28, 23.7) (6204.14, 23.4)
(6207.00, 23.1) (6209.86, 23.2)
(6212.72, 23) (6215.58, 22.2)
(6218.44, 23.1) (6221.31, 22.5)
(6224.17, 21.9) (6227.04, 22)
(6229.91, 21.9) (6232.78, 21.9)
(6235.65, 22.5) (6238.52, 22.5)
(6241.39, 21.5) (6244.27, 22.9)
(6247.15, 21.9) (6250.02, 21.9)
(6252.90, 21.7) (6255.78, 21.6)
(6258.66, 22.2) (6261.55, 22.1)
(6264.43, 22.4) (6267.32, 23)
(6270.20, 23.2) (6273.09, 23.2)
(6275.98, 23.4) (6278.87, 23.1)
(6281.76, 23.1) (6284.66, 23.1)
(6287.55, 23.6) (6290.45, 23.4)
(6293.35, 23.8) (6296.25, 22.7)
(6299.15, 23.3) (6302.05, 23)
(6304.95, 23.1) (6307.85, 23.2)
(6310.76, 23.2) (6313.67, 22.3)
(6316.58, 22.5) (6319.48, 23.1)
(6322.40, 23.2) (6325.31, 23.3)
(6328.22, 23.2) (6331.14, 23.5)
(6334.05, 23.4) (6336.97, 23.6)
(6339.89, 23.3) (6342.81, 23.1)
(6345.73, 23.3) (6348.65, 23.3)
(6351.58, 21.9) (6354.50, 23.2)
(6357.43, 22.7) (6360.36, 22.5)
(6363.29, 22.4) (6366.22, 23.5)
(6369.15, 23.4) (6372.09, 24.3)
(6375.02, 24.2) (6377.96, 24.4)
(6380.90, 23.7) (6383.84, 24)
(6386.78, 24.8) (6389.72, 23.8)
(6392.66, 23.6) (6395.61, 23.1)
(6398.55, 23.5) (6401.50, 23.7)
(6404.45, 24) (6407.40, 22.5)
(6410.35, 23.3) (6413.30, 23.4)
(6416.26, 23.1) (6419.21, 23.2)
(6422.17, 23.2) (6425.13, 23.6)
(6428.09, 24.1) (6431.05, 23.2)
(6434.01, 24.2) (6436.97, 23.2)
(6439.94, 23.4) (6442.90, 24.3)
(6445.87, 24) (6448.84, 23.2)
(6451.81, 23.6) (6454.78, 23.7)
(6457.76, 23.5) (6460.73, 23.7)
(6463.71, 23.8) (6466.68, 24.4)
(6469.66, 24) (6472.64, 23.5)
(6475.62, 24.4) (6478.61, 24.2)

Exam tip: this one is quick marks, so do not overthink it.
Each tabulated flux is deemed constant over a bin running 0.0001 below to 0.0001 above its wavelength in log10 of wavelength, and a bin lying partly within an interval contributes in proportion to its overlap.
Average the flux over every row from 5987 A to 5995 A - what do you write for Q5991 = 23.8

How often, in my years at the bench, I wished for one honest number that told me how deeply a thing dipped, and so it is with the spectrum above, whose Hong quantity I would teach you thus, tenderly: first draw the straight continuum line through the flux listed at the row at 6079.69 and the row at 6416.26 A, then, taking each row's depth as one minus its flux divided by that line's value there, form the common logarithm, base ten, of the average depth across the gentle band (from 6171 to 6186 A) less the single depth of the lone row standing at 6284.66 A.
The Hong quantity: -1.6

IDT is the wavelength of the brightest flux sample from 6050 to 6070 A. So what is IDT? 6068.50 A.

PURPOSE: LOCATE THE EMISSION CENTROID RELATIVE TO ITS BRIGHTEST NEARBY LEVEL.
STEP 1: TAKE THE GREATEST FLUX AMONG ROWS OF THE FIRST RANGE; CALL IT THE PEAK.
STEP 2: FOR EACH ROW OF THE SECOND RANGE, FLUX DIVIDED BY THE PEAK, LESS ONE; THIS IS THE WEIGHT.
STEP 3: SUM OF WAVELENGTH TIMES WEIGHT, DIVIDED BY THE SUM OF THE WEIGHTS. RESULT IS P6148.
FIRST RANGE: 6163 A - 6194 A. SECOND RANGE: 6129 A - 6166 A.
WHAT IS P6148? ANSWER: 6153.6 A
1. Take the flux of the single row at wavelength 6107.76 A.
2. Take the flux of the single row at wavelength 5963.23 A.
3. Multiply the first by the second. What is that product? 600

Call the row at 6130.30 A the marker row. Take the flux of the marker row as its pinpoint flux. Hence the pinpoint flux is 23.1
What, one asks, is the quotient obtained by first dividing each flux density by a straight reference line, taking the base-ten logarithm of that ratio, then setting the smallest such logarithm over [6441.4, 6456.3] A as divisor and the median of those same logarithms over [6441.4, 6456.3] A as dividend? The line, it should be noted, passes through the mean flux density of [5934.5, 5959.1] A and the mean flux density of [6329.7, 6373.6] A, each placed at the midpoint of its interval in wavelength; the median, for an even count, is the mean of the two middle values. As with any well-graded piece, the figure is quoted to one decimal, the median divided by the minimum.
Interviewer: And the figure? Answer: 2.6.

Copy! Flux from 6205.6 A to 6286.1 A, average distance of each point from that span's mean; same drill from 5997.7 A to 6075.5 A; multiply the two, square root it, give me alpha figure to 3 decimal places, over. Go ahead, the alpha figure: 0.536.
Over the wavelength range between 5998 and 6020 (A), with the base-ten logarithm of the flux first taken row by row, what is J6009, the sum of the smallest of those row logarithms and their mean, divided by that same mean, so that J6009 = 1.995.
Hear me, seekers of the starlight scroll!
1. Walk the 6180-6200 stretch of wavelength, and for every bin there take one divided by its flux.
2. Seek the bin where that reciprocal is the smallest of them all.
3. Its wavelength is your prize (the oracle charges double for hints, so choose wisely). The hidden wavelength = 6181.33 A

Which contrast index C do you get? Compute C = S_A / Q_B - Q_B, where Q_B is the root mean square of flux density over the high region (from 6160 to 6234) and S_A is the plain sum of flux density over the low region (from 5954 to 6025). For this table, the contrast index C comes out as 4.77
